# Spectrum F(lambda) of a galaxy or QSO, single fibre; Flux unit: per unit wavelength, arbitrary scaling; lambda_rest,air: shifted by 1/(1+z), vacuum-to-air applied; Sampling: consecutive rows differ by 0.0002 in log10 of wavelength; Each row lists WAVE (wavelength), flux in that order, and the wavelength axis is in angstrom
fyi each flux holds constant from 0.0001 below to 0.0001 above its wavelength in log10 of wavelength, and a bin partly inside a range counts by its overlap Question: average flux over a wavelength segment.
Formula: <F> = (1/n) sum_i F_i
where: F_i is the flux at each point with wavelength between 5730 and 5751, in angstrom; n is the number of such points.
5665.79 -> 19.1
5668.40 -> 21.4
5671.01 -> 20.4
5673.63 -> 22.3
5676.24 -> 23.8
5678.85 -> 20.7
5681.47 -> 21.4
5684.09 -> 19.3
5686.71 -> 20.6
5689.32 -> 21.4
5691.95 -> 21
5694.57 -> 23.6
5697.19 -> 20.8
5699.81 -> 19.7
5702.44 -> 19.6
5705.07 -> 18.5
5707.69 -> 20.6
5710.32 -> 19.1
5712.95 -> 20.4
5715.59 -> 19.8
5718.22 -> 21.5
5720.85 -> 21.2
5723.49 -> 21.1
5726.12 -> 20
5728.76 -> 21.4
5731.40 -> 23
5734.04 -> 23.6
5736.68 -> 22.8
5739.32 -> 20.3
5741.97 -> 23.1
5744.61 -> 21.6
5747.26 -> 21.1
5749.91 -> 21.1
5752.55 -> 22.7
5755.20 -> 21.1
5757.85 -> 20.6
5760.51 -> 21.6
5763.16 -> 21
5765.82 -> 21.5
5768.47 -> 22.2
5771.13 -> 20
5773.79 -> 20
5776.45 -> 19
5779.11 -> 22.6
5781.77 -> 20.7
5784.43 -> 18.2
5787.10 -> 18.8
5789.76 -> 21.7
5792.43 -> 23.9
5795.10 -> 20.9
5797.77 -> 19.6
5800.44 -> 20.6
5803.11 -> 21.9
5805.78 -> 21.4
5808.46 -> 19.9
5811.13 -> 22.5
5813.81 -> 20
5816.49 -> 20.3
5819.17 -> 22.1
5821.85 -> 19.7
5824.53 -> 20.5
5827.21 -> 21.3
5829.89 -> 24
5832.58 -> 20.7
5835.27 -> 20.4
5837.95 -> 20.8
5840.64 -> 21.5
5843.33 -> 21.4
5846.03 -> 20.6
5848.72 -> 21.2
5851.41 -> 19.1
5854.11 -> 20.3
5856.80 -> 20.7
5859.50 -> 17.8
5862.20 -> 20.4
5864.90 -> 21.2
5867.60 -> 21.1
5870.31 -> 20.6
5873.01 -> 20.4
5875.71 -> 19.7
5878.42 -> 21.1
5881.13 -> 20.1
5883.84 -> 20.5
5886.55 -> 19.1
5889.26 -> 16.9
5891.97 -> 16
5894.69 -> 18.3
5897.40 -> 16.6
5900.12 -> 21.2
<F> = 22.1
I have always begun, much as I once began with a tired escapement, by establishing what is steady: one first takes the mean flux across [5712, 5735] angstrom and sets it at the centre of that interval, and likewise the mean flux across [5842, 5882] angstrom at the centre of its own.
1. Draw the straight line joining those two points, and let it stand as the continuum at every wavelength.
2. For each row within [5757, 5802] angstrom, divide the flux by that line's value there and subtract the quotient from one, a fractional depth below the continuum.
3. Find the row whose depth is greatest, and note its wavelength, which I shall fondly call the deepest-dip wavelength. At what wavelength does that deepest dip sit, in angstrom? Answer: 5784.43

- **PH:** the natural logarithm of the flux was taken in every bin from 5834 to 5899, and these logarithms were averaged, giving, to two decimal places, 2.98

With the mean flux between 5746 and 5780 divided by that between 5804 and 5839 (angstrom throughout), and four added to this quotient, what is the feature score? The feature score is 5.00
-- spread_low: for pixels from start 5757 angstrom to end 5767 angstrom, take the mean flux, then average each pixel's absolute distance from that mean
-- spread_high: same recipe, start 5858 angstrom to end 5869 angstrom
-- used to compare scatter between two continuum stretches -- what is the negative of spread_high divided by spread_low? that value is -3.1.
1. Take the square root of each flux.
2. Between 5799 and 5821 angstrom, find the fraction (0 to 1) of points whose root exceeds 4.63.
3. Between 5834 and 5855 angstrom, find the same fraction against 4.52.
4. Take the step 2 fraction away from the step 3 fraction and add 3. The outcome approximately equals 3.25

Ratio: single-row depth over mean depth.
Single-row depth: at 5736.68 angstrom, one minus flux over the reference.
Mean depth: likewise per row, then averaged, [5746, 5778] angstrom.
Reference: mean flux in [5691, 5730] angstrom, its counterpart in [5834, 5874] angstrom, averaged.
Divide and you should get 5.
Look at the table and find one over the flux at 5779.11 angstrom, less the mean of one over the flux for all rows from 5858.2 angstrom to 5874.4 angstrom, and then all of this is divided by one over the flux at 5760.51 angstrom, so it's -0.11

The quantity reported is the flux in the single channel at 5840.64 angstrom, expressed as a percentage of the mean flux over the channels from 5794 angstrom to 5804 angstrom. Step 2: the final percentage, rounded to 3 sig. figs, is 104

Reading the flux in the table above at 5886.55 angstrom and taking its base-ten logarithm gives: 1.28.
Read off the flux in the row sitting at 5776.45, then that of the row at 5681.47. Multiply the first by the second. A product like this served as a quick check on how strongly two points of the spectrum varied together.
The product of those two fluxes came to 407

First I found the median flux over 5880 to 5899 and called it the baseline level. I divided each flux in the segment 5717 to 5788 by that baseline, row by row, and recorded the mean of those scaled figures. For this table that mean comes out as 1.16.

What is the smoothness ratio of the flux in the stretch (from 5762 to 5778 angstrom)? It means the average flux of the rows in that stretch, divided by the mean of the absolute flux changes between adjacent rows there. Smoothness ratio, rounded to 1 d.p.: 23.4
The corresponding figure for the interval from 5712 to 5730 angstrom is 24.0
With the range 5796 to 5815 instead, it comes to 13.3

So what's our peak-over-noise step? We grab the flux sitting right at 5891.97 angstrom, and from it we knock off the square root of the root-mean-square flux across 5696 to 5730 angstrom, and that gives 11.5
